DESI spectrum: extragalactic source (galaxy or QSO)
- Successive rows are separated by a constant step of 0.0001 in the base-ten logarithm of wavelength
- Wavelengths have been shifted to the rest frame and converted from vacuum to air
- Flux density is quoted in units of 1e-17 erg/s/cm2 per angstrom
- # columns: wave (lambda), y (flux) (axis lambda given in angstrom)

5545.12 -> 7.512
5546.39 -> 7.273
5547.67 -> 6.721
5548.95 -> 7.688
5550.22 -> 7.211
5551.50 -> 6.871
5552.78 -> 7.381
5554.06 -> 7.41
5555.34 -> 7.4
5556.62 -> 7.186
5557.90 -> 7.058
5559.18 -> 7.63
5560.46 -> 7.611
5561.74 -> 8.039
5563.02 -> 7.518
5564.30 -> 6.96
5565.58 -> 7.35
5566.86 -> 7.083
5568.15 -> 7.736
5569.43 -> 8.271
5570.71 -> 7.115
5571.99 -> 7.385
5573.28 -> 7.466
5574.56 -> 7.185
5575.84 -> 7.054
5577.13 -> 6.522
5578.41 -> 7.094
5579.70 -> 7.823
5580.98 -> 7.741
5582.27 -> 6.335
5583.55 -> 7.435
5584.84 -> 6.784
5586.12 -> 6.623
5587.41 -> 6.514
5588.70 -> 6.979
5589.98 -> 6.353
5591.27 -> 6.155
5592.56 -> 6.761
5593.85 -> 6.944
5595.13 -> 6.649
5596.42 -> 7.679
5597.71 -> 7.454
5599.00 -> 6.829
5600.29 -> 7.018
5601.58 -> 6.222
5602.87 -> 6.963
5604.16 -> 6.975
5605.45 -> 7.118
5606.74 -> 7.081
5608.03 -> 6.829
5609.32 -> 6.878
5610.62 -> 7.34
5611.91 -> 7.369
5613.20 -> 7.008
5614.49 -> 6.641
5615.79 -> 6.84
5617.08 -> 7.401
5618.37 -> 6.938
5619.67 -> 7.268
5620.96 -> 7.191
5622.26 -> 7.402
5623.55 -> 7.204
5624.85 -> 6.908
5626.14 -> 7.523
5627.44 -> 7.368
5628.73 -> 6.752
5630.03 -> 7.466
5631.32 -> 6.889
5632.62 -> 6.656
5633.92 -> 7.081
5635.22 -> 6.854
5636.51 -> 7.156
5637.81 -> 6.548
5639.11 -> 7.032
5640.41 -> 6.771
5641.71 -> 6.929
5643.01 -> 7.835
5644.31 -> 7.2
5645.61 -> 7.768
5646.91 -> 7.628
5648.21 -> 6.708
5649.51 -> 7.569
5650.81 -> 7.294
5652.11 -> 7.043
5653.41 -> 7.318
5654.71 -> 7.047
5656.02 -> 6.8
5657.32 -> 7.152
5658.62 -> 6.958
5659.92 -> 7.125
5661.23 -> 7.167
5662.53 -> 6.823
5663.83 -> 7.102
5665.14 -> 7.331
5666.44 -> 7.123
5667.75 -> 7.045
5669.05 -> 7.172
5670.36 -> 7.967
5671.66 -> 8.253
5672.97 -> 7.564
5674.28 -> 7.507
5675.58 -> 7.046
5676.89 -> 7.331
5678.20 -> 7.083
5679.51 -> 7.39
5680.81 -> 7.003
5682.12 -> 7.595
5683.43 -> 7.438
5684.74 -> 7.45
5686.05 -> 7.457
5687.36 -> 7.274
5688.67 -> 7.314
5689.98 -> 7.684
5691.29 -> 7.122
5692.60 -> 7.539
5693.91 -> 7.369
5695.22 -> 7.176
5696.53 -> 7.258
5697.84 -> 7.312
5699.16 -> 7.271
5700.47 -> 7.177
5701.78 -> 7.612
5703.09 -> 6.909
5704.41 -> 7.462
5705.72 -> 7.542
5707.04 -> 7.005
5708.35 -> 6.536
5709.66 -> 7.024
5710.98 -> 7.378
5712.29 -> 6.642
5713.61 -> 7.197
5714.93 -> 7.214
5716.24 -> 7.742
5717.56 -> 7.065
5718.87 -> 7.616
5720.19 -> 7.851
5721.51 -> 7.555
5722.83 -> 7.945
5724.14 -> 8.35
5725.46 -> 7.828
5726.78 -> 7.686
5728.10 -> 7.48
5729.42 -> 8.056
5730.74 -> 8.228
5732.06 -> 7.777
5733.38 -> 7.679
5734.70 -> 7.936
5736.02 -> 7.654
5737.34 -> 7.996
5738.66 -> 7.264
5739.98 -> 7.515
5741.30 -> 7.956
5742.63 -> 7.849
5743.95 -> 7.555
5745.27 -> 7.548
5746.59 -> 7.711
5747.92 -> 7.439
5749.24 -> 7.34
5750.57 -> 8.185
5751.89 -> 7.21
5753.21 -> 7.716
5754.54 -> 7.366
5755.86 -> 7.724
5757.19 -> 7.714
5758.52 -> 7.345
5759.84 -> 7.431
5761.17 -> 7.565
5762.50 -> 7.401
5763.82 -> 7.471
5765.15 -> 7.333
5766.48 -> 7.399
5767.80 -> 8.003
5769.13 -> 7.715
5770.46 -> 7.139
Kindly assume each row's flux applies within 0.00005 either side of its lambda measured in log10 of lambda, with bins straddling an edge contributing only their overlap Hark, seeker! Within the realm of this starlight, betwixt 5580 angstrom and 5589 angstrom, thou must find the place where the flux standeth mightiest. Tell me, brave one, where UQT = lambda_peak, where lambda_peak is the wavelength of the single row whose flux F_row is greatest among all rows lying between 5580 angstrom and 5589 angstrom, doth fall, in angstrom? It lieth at 5580.98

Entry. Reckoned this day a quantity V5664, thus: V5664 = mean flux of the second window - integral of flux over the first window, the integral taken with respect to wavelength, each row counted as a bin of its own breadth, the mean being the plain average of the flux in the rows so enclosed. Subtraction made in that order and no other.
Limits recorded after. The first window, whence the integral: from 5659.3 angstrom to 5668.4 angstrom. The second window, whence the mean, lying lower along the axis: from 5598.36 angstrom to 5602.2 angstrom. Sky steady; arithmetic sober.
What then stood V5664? -58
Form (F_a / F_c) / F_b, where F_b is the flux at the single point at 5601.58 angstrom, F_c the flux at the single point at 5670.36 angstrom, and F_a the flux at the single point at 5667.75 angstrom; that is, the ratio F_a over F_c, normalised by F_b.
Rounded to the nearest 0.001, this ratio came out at 0.142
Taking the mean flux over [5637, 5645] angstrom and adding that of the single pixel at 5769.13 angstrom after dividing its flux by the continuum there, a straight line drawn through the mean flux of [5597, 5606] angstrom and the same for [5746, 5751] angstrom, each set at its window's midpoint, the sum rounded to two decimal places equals 8.05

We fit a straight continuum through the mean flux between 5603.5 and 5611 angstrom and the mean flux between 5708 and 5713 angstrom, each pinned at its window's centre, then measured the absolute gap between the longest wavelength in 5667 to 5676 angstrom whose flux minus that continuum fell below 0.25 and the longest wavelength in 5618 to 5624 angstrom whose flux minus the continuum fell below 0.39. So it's 52.0 angstrom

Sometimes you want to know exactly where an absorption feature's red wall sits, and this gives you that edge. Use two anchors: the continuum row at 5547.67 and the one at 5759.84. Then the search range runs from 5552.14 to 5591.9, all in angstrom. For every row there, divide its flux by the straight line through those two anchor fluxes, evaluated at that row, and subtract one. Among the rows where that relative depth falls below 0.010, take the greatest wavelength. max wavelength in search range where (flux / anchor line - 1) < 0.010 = 5591.27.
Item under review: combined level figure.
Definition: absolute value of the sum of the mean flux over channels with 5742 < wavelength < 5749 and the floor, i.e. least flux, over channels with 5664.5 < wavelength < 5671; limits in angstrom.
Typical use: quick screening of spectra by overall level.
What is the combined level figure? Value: 14.7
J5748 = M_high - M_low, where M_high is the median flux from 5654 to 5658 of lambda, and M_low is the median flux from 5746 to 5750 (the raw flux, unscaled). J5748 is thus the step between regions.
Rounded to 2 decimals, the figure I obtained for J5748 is -0.39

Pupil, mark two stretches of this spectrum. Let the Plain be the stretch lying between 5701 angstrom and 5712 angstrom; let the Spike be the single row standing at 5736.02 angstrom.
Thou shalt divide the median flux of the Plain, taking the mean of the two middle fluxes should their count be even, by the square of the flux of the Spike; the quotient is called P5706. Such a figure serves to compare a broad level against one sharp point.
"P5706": 0.123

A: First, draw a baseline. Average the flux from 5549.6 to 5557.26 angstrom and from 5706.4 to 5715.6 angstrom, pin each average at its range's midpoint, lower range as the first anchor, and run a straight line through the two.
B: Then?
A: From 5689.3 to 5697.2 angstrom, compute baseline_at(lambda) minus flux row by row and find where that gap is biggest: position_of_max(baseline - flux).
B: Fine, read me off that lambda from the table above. 5691.29 angstrom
